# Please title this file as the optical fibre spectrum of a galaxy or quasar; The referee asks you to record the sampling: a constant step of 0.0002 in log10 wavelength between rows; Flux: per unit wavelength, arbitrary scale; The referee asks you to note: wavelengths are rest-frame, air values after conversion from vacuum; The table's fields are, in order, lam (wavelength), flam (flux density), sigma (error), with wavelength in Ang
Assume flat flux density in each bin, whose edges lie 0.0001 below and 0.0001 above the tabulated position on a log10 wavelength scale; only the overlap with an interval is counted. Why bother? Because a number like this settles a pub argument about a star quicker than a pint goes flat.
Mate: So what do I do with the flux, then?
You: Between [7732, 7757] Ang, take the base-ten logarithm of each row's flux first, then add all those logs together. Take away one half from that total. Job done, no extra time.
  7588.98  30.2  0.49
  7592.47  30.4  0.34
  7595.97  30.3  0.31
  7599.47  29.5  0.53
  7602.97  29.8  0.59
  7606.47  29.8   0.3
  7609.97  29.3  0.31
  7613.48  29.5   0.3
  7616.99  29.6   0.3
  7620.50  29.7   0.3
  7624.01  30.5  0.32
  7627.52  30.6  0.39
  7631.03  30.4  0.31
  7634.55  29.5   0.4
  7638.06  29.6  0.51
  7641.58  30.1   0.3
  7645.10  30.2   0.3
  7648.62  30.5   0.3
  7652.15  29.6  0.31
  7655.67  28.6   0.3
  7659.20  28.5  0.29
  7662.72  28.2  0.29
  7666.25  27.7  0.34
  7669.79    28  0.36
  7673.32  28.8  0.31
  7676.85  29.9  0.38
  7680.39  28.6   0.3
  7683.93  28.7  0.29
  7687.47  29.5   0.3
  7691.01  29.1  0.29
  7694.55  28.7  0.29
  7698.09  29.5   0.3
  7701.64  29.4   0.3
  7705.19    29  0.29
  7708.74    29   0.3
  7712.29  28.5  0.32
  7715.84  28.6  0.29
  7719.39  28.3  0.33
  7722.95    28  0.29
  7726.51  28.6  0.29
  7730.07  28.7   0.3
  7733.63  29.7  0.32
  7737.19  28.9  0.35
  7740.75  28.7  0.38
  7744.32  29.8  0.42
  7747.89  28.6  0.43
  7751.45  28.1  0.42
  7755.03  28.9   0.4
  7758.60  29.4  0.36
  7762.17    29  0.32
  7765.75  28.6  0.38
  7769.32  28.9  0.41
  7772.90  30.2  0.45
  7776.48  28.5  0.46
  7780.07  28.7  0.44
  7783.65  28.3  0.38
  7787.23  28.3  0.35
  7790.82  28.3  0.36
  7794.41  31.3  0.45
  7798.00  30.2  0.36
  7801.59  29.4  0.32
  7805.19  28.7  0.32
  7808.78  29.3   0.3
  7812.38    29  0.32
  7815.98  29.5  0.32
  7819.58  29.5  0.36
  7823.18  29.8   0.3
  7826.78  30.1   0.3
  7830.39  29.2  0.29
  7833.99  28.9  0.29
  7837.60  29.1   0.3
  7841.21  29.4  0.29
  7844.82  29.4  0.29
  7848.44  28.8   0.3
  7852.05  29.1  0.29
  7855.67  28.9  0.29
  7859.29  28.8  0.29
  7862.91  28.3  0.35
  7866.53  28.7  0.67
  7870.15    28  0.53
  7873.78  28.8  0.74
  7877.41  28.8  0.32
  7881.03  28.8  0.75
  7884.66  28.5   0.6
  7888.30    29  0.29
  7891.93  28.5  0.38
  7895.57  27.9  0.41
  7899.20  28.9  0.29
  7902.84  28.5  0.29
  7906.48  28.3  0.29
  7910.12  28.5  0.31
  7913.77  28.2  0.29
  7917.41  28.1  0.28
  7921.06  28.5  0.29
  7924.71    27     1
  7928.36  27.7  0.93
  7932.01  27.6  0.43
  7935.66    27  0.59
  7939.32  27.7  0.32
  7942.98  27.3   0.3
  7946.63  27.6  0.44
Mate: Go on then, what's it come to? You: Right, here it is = 9.73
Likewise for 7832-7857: 9.75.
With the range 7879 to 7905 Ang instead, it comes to 9.69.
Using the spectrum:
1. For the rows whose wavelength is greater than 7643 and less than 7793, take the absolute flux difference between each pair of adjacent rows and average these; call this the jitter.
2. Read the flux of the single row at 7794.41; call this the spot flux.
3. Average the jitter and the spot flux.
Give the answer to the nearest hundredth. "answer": 15.92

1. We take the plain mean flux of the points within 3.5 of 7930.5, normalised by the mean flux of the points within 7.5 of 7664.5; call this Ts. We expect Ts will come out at 0.98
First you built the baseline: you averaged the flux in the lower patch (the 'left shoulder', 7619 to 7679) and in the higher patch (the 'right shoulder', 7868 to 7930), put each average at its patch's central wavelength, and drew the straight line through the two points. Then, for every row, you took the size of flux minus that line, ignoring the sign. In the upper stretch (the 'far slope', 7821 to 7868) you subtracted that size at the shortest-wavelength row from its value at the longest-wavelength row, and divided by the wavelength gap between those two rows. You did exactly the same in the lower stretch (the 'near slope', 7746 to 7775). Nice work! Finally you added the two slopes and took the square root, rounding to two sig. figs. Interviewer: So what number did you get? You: 0.12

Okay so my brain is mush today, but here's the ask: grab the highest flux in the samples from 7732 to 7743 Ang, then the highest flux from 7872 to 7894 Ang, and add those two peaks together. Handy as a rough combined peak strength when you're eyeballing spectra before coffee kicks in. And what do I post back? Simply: 58.7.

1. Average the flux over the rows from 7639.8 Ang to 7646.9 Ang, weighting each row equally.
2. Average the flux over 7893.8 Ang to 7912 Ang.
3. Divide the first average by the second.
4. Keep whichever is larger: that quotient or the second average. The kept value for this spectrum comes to 28.4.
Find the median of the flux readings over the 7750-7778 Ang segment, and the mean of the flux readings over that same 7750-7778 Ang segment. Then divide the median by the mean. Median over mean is 1.00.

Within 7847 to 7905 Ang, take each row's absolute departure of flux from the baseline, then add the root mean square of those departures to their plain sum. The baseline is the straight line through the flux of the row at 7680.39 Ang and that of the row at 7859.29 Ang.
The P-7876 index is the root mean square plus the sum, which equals 4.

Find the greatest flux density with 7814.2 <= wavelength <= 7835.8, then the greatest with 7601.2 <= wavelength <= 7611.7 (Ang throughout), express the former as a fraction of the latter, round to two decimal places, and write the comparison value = 1.01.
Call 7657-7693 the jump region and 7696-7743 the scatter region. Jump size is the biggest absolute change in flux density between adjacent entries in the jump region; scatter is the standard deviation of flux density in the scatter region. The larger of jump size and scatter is 1.30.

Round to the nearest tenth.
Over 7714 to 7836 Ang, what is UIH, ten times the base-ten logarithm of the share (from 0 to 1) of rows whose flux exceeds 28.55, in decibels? -1.0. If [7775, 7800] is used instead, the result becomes -3.7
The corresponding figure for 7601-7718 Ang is -0.7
